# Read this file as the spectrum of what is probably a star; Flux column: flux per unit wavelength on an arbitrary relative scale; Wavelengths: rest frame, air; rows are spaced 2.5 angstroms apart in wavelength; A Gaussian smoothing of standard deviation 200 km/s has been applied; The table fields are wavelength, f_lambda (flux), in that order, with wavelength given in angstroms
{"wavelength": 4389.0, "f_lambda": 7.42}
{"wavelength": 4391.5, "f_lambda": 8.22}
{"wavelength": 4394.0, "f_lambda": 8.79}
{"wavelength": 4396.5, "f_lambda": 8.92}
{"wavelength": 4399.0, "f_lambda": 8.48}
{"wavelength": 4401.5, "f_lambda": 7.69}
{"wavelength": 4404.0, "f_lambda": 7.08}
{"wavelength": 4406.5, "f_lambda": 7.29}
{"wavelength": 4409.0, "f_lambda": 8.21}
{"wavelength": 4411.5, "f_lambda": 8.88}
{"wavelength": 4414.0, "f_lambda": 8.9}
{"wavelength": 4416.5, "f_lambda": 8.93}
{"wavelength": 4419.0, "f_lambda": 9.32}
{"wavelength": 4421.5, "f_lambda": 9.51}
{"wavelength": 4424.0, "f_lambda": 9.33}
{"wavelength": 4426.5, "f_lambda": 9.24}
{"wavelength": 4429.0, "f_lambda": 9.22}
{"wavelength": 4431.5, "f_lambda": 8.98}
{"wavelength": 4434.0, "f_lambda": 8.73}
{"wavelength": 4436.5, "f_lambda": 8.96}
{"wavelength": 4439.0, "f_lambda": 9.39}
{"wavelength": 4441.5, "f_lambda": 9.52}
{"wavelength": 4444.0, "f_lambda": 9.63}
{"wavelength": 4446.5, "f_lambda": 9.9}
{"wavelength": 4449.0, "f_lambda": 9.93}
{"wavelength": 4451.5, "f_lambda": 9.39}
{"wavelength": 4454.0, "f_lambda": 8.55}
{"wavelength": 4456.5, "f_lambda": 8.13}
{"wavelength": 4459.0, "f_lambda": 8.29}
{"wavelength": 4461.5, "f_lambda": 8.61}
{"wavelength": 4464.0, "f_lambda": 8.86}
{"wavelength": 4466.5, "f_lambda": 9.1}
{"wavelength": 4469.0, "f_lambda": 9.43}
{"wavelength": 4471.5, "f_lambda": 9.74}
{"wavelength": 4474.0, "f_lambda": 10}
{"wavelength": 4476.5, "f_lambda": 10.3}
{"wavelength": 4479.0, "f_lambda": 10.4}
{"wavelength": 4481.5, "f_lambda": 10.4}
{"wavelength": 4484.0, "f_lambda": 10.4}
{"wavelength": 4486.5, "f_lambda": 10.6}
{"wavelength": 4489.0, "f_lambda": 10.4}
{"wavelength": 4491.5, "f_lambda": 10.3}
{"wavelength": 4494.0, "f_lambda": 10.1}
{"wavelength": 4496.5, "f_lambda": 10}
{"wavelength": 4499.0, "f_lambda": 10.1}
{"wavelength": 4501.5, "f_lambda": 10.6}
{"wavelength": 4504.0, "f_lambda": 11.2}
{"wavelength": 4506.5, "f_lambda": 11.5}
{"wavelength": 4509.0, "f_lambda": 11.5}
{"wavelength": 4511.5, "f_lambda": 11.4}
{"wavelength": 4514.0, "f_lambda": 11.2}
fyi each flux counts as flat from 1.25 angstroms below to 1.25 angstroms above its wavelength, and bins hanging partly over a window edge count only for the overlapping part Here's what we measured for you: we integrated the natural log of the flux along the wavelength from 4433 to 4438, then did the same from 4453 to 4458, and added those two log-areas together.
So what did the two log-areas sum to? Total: 21.5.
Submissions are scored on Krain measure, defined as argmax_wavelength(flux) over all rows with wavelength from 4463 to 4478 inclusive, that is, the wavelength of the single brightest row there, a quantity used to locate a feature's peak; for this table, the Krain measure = 4476.5 angstroms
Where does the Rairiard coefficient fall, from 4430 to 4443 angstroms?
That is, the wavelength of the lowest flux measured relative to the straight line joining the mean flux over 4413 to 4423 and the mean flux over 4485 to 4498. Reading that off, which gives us 4434.0 angstroms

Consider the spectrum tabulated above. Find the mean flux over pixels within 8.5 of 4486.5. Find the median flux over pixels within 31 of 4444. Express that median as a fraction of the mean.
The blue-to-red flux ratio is 0.89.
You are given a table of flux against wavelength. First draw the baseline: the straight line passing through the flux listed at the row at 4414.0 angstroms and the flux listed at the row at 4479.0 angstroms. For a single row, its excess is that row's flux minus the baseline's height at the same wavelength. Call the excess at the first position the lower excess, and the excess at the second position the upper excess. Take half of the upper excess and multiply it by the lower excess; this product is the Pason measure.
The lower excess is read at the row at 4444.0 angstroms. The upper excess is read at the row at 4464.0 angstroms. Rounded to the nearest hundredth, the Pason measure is -0.02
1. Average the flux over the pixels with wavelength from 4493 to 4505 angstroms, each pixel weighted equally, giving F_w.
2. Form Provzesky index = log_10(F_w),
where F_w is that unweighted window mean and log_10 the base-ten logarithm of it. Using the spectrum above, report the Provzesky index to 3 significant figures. 1.02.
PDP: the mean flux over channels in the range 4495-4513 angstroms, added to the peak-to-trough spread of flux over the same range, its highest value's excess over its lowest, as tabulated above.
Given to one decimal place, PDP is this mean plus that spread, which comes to 12.4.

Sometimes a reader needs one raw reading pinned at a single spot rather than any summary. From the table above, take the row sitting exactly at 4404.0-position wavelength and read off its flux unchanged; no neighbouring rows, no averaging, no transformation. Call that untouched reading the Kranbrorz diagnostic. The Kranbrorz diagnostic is 7.08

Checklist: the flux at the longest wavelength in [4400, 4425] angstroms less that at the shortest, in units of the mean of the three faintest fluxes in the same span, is 0.223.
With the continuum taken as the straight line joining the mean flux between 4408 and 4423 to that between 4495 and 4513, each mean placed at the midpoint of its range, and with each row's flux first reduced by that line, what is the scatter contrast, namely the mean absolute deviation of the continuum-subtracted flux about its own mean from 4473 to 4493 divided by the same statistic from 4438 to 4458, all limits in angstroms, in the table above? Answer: 0.22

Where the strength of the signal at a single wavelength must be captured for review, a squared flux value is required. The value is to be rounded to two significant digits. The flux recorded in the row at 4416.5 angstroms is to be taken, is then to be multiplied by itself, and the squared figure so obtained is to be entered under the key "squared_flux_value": 80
